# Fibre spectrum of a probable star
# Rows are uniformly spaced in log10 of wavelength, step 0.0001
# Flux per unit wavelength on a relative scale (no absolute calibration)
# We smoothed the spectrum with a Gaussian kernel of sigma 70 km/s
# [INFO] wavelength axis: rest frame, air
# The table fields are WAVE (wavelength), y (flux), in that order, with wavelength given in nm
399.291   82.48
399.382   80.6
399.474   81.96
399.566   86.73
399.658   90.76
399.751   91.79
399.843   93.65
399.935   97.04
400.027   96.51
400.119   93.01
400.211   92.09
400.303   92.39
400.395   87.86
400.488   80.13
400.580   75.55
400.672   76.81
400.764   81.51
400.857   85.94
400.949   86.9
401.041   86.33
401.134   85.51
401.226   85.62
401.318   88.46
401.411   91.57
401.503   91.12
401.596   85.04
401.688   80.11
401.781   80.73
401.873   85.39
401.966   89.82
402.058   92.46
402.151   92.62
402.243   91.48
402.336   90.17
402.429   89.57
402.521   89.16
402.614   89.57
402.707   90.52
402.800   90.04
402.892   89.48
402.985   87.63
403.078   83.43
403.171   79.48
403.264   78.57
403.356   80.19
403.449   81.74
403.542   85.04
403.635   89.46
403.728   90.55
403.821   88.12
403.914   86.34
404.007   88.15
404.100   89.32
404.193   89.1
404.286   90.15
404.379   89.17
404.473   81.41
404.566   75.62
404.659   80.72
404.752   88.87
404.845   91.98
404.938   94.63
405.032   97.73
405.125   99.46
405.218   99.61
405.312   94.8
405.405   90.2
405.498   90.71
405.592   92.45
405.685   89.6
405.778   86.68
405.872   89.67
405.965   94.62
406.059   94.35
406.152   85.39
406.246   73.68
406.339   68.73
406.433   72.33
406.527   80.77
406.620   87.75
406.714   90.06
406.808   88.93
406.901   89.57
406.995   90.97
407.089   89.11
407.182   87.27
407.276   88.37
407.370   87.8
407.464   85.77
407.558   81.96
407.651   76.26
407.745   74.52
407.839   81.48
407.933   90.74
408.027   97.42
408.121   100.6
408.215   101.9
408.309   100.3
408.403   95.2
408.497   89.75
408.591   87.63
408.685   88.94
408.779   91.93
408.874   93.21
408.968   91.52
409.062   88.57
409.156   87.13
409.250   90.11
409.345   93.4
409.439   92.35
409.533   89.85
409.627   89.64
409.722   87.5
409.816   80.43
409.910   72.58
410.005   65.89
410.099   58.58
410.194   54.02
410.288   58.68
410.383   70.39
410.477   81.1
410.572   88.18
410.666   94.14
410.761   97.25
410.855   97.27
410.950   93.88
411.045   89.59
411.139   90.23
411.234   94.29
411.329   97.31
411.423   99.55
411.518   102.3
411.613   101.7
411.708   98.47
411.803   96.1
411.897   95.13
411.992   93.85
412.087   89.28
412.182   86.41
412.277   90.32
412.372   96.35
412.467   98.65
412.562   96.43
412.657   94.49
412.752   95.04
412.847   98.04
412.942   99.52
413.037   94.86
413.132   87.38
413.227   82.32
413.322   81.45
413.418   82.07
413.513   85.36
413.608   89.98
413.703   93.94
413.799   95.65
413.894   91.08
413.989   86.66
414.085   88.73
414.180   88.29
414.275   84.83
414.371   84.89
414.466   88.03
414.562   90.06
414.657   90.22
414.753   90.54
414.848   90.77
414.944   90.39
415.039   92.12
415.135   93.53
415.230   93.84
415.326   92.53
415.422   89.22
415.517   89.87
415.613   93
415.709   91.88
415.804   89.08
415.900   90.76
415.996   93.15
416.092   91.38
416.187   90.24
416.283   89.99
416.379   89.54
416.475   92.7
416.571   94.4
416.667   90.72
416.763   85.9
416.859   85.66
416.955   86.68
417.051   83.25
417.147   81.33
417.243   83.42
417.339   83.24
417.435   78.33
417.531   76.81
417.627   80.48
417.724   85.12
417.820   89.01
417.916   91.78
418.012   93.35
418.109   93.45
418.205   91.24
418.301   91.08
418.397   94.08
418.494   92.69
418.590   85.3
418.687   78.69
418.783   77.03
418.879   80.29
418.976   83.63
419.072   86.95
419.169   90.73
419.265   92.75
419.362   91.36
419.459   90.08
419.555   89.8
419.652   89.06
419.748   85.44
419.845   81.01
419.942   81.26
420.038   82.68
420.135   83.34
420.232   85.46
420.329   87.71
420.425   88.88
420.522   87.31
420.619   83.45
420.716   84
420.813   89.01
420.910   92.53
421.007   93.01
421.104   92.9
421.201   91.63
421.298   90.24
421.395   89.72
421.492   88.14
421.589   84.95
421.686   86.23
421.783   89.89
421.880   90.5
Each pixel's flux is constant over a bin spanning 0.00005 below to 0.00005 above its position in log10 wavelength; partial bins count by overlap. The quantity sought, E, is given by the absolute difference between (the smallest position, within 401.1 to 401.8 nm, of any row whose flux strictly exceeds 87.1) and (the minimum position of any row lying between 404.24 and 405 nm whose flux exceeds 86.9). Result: 2.97 nm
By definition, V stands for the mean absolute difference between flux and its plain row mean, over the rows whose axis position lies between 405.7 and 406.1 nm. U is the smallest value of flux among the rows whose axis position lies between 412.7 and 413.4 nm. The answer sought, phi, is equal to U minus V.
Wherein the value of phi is 78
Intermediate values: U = 81.45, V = 3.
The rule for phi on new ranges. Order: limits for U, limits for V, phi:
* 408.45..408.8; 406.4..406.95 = 82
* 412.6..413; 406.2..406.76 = 87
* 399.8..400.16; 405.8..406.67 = 85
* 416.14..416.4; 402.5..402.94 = 89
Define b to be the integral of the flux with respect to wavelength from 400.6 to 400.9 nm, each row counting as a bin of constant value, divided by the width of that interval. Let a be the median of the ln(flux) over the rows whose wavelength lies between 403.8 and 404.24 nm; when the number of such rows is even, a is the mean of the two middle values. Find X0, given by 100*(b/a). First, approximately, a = 4.48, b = 81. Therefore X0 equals 1804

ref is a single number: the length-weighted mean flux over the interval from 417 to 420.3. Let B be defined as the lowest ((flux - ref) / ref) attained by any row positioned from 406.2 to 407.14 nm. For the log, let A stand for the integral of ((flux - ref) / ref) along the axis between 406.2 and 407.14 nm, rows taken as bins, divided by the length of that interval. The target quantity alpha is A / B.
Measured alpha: 0.16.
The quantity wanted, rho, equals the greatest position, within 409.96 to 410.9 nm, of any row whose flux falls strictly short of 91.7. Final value 410.572 nm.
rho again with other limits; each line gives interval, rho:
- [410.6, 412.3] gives 412.277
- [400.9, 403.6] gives 403.542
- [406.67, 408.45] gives 407.933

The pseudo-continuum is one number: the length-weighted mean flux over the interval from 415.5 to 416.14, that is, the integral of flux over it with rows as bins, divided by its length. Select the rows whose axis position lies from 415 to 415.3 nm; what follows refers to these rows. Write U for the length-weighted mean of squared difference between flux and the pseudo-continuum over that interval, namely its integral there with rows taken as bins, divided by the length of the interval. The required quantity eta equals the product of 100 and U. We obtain 355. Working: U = 4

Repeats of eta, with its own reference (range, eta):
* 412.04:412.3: 1109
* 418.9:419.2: 3720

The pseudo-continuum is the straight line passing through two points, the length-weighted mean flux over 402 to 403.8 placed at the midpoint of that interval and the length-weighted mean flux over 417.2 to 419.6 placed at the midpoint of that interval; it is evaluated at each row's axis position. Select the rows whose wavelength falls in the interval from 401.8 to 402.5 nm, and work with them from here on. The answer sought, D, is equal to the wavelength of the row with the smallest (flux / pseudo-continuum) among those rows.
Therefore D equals 401.873 nm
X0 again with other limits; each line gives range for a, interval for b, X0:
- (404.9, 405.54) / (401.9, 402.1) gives 1991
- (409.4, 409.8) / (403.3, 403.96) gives 1910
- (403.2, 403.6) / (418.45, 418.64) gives 2020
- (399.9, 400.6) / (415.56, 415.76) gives 2042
